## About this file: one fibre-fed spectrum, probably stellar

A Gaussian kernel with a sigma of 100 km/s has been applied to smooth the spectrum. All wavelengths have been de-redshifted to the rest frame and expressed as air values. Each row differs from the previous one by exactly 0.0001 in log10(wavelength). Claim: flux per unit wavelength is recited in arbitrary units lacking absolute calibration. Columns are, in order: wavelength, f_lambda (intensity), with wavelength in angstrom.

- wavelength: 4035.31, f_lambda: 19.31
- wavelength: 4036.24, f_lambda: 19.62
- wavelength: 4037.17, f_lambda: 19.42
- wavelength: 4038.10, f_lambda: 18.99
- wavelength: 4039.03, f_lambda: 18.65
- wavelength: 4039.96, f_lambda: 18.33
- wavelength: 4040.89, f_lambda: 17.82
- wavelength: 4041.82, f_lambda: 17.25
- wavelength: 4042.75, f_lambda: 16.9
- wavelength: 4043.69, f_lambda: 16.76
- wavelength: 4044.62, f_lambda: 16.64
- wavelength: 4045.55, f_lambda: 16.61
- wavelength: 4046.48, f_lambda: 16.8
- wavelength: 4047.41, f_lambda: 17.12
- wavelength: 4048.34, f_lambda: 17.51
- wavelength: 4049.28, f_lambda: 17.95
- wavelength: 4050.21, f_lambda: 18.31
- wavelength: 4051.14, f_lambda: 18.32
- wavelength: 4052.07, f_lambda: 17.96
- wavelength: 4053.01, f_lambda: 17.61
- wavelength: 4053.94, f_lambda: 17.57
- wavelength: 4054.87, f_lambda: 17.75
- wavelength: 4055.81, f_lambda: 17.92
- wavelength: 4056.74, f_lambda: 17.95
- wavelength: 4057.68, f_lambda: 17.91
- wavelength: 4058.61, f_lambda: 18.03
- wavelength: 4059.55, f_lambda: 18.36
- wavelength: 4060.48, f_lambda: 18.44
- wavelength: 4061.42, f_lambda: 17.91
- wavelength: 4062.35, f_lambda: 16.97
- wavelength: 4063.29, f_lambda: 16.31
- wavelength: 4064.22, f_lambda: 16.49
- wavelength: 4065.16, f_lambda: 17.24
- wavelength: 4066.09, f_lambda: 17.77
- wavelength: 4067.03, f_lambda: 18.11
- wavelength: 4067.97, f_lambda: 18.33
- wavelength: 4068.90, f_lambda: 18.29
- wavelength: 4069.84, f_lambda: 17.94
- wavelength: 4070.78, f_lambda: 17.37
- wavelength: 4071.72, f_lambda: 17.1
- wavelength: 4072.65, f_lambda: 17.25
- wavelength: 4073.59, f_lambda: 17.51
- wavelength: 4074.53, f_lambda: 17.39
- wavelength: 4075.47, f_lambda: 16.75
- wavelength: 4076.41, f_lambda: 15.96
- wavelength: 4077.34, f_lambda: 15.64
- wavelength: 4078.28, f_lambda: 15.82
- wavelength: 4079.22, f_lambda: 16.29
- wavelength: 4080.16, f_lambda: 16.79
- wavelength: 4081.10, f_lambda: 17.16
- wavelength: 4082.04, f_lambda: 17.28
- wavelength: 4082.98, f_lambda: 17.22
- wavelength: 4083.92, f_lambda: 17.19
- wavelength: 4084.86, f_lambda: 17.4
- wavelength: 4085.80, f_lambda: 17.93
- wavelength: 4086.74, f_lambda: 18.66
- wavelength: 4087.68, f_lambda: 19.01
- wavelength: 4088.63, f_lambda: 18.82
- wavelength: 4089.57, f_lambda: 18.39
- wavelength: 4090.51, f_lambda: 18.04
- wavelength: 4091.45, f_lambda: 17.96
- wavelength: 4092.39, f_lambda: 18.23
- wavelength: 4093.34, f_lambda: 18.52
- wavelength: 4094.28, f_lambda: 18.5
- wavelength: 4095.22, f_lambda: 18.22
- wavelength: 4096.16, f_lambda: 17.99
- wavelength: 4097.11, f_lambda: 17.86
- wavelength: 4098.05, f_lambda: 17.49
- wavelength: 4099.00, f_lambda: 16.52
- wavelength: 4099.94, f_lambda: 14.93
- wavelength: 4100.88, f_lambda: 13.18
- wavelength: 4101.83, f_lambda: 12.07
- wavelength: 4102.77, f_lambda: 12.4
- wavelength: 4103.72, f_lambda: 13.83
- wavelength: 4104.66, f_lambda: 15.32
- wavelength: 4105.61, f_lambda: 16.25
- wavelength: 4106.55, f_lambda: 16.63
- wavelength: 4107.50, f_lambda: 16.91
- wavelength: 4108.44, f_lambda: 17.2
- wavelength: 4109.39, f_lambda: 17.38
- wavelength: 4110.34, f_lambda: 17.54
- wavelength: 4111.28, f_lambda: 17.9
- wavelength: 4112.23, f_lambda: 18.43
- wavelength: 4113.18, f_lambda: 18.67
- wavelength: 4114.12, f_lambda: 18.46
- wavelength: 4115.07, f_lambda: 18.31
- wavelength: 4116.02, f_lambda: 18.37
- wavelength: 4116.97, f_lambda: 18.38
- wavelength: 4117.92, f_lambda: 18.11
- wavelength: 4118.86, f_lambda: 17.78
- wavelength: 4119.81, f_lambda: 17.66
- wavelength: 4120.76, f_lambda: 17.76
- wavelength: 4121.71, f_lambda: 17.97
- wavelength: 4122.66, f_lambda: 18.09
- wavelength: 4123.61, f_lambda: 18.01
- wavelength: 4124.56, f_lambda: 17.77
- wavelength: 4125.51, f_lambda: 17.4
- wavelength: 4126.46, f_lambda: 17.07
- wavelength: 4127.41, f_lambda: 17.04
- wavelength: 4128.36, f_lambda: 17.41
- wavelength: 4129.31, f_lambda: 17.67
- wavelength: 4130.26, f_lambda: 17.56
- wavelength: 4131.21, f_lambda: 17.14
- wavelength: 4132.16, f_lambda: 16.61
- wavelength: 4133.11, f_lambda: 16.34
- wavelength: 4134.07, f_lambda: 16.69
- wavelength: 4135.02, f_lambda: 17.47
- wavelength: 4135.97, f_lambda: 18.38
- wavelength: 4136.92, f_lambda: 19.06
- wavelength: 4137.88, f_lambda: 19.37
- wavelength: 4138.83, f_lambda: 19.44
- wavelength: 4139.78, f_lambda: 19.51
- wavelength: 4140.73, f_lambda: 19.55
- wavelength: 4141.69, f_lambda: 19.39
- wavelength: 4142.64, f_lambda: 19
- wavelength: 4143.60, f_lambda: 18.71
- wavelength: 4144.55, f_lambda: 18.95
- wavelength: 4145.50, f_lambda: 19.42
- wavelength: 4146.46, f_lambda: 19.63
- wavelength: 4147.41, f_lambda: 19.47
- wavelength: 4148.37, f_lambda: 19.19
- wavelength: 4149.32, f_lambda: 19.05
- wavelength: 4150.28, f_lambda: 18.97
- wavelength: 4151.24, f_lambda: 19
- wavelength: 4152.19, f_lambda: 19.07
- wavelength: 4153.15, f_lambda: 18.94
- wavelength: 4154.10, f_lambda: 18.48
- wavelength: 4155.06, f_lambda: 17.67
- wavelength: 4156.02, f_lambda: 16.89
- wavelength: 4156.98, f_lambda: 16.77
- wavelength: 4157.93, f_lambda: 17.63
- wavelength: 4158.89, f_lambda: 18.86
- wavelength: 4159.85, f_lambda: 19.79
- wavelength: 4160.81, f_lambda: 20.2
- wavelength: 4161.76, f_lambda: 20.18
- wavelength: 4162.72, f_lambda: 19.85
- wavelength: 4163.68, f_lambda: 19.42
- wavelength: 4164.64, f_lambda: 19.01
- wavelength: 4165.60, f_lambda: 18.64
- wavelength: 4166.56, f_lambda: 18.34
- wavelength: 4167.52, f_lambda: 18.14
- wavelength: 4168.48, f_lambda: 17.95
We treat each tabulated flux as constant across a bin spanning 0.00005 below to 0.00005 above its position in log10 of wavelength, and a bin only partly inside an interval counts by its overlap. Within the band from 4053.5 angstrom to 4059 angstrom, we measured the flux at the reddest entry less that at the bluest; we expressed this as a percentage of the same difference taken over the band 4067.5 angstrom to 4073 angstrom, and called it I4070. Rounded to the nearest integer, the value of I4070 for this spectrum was -43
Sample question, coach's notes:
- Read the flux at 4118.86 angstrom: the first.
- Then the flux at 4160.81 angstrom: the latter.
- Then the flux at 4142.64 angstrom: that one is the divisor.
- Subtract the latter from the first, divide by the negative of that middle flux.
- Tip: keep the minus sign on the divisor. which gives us 0.13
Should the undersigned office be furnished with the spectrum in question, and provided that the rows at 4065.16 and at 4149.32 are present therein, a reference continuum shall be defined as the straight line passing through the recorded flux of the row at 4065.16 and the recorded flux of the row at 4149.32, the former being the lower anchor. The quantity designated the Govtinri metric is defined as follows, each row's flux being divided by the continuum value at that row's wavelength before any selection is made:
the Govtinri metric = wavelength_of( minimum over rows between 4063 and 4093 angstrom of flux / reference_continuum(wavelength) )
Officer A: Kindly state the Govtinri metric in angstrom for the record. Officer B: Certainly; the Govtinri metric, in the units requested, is 4077.34 angstrom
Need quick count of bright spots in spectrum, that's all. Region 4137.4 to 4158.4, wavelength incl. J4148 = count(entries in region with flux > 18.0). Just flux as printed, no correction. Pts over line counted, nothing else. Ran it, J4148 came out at 18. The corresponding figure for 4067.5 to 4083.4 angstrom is 2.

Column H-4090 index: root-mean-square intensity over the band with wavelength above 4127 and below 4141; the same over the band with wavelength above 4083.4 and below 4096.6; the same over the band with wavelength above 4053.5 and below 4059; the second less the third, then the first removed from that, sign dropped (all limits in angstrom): 17.6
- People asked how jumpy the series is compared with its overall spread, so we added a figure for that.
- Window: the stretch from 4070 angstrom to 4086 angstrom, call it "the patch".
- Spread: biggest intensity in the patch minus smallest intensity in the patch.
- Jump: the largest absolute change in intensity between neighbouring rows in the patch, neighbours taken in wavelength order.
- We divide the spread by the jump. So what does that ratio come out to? 2.9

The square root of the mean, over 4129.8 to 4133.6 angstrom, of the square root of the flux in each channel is 2.03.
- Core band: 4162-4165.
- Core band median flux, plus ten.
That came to 29.4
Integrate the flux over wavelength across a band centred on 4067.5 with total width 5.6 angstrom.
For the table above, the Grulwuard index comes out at 101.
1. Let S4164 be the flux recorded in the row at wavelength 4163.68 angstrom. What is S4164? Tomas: 19.42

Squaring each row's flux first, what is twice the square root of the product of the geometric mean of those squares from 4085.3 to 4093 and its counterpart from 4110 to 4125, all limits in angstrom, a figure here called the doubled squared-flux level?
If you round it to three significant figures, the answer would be 664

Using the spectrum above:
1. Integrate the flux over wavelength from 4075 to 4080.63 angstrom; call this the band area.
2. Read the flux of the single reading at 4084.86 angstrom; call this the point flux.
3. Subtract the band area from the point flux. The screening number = -73.9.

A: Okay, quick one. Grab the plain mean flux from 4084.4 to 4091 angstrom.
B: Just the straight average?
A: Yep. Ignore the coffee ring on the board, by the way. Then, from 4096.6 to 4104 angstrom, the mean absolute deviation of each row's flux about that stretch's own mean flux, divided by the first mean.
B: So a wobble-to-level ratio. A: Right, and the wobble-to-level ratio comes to 0.10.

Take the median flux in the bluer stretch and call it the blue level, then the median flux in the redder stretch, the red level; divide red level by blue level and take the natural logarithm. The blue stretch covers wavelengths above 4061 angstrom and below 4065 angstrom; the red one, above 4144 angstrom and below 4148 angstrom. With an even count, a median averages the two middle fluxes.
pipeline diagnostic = 0.15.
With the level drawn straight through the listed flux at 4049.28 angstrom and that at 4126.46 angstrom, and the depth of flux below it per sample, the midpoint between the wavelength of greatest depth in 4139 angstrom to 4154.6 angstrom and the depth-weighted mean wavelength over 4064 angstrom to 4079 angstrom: 4114.6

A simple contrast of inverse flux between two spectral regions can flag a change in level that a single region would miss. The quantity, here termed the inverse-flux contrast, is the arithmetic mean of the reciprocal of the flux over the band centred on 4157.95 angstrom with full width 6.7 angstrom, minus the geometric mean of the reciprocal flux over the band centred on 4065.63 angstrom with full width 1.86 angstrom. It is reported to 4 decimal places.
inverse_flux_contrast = -0.0021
